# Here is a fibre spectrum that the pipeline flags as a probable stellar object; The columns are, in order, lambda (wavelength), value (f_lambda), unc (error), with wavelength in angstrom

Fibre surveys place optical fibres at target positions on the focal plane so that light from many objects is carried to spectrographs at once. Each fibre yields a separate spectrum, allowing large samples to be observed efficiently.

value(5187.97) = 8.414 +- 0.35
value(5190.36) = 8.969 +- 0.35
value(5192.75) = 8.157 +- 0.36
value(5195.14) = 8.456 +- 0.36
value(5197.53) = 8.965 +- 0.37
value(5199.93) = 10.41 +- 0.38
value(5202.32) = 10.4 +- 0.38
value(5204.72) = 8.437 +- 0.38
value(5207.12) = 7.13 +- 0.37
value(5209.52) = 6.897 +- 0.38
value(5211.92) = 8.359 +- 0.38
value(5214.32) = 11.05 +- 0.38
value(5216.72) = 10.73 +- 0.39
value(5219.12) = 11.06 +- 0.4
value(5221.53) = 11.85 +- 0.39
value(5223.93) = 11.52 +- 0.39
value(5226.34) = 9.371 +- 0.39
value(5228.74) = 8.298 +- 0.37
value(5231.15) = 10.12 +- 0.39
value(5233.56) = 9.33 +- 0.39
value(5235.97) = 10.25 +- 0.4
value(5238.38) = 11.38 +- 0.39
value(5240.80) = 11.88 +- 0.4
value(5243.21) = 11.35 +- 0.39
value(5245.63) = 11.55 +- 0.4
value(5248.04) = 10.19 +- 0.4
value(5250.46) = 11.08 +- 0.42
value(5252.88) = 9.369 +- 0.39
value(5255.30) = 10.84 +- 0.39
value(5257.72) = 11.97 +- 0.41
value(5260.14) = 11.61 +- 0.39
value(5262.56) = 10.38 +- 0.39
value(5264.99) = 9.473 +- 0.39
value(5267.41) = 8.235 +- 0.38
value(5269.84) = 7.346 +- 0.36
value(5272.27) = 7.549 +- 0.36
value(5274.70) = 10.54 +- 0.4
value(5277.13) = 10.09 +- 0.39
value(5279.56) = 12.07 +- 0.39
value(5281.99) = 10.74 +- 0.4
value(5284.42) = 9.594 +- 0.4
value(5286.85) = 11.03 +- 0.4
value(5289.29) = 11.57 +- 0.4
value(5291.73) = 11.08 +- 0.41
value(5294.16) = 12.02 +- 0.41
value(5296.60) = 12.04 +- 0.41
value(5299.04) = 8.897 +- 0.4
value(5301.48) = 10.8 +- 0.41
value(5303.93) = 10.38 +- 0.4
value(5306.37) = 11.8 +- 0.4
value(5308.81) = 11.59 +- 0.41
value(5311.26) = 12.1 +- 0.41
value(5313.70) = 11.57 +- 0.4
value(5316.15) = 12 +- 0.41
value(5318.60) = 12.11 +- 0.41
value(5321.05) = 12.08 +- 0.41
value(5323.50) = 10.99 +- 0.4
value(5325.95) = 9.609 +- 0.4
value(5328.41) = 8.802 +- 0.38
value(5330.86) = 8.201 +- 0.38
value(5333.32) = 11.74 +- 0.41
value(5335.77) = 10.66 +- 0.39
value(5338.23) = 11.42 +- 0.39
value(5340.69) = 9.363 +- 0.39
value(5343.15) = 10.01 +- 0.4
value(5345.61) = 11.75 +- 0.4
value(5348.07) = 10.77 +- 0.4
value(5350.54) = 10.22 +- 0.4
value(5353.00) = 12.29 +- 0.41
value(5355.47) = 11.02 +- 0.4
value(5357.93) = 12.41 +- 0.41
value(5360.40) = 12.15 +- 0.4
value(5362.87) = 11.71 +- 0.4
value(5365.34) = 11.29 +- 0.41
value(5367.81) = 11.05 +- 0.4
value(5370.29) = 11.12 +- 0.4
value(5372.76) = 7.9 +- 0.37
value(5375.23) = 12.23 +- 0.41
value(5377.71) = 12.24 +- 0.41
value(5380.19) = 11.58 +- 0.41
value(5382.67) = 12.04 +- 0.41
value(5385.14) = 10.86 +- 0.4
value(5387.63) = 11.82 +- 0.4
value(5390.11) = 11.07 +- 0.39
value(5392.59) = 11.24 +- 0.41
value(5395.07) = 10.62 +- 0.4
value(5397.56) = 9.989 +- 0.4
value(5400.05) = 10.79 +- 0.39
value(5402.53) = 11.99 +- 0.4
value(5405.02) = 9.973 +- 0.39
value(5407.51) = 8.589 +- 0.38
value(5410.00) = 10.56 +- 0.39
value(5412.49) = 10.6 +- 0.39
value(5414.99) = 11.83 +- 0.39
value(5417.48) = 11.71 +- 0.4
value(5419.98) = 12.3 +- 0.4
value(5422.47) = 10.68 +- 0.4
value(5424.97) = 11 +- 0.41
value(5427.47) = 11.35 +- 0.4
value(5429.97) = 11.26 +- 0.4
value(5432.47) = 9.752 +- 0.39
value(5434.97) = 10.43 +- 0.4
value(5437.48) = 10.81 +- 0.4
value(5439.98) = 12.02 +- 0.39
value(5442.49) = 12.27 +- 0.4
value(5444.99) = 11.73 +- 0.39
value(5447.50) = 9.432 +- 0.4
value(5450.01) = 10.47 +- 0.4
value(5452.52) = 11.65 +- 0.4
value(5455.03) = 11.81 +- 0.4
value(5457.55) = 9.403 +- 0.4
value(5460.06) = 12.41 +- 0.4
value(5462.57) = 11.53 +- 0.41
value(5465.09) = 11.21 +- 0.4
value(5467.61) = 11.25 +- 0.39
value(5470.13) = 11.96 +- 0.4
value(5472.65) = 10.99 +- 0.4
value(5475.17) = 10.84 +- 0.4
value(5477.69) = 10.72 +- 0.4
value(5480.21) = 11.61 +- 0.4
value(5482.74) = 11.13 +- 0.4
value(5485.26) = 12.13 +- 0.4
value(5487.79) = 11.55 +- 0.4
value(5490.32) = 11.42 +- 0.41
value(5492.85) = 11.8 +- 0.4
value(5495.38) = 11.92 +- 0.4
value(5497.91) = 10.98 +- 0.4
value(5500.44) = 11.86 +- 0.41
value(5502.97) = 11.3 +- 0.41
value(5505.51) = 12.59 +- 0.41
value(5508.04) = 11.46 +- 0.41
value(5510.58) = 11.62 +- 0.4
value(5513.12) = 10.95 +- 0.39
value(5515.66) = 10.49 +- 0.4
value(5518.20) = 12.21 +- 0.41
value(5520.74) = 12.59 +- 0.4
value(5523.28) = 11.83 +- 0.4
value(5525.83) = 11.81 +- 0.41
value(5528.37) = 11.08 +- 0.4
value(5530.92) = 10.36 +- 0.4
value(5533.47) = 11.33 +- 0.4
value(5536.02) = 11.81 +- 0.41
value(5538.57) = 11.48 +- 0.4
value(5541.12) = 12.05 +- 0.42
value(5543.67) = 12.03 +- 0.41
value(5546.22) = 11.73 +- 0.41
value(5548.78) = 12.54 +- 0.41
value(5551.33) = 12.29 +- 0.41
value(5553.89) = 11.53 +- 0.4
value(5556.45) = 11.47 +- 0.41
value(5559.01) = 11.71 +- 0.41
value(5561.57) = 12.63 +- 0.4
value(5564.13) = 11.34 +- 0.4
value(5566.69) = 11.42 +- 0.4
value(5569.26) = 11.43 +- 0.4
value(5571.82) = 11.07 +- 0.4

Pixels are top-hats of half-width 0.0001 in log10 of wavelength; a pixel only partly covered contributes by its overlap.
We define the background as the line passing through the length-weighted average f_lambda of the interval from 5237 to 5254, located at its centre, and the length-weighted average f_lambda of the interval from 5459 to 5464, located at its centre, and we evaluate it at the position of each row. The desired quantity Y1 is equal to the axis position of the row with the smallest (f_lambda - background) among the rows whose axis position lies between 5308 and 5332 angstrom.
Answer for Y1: 5330.86 angstrom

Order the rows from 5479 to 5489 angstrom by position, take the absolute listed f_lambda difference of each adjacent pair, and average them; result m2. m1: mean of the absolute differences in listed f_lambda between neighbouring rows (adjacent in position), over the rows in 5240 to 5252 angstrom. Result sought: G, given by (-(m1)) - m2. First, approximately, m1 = 0.7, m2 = 0.69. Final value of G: -1.43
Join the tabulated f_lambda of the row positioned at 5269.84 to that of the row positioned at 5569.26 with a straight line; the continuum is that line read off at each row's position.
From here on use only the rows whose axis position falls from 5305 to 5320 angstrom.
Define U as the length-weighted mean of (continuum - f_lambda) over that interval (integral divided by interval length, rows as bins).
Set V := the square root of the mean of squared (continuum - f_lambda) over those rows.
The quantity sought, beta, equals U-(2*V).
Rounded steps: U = -3.9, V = 3.9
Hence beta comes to -12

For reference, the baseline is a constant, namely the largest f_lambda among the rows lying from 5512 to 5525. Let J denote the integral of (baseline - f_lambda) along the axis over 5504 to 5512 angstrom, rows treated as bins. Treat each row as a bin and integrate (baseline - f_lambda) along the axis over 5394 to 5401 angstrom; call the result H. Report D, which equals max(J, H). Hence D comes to 15.0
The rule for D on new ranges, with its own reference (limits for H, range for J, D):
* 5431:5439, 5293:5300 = 17.4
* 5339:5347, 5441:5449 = 17.2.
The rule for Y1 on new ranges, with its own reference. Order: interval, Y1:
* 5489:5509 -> 5497.91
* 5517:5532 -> 5530.92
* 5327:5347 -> 5330.86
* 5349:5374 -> 5372.76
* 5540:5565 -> 5564.13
